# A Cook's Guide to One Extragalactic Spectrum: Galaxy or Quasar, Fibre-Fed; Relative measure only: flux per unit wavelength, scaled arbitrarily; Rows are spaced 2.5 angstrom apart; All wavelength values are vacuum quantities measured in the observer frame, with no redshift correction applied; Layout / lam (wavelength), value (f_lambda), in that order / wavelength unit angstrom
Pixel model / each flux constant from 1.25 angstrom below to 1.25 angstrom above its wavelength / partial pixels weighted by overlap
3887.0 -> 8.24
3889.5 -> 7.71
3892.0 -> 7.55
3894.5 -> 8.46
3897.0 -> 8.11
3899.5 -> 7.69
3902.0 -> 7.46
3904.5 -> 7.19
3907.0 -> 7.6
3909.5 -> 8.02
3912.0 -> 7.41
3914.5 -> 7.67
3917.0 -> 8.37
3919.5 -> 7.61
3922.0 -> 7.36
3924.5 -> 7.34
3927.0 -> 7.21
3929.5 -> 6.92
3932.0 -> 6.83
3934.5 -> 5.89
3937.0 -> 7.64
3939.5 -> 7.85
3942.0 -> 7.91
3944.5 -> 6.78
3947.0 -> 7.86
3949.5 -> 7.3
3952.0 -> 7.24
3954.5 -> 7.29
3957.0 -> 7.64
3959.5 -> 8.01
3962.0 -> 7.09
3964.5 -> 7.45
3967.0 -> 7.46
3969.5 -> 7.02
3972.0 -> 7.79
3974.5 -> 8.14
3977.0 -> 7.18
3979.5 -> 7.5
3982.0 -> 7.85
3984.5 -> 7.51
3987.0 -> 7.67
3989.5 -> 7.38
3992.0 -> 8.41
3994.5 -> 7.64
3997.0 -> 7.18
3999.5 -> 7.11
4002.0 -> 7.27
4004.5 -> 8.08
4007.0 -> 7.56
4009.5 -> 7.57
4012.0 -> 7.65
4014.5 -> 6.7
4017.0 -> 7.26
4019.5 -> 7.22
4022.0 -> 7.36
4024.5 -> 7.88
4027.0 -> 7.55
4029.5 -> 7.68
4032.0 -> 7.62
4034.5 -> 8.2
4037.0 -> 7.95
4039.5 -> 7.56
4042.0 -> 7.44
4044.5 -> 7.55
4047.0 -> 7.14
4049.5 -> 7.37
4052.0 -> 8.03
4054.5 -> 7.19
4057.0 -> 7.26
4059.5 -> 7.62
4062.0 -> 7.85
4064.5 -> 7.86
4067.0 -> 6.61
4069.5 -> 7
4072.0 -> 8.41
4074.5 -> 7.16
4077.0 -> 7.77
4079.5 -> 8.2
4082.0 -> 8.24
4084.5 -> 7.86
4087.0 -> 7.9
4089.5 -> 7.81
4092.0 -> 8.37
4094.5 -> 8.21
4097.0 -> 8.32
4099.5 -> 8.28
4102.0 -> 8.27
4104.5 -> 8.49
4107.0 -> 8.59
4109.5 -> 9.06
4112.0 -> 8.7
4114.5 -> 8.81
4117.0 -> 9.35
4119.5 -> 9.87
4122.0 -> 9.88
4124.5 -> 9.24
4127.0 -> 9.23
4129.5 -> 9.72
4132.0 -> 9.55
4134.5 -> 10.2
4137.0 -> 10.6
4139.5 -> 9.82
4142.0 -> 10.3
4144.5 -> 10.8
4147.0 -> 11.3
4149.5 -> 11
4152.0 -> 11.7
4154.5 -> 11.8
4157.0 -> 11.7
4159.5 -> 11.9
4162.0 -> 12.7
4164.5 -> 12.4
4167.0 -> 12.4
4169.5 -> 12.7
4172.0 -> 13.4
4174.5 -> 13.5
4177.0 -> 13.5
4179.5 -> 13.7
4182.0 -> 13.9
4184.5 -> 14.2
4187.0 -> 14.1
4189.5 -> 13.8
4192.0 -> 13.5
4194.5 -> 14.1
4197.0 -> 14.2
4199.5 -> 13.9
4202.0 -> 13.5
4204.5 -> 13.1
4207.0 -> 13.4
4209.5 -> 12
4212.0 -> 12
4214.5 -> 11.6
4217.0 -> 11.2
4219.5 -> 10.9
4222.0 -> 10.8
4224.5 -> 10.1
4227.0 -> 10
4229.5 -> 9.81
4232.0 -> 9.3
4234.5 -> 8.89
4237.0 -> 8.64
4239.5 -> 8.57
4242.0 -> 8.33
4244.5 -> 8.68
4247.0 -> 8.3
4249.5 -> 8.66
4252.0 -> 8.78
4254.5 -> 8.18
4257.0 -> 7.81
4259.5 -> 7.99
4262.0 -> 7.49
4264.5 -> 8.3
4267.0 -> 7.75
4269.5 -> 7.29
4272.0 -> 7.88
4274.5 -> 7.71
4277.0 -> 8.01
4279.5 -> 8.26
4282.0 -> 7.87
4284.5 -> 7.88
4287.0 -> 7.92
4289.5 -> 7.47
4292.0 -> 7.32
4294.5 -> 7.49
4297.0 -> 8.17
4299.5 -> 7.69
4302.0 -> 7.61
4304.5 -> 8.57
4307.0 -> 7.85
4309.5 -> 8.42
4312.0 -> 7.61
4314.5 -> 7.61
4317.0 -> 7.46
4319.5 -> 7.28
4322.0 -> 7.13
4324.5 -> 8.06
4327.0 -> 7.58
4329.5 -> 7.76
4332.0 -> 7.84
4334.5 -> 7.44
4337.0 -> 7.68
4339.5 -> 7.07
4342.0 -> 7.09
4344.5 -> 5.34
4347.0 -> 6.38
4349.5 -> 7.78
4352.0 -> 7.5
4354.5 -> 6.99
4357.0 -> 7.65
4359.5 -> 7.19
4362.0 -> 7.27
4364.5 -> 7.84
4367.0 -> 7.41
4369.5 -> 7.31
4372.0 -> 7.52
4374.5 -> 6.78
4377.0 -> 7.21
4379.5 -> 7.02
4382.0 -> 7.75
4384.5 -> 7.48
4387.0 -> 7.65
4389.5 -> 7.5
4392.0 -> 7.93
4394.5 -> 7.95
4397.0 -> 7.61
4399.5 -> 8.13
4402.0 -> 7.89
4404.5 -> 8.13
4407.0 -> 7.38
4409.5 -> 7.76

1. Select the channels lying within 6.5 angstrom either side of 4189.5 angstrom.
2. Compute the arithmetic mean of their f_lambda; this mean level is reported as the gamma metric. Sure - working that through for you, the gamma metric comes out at 13.9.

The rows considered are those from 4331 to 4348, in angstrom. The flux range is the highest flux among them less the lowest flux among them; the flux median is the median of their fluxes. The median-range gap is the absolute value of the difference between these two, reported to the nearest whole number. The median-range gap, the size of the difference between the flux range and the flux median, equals 5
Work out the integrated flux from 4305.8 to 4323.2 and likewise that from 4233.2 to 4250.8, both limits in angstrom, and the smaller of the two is 133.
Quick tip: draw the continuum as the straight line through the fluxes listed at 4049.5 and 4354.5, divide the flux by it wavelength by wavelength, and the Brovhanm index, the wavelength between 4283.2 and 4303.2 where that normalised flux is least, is 4292.0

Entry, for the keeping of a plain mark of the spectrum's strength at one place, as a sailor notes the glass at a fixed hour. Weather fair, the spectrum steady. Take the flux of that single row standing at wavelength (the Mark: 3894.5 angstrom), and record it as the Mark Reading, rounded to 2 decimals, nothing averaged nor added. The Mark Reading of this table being 8.46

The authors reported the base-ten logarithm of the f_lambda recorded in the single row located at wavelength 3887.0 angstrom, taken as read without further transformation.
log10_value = 0.916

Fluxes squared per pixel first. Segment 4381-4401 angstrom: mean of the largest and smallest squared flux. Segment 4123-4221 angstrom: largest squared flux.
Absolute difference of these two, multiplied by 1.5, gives 211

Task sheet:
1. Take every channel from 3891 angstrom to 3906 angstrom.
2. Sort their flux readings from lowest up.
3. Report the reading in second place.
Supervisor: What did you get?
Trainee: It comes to 7.46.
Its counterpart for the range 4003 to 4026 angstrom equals 7.22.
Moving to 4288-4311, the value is 7.47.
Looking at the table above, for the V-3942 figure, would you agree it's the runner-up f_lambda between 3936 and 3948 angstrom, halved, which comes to 3.93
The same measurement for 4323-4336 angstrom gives 3.92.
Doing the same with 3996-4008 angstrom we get 3.78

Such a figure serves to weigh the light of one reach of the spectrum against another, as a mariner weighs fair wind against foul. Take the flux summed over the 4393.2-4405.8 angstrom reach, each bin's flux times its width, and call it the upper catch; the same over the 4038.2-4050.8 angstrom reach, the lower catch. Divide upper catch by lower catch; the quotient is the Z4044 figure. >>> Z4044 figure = 1.07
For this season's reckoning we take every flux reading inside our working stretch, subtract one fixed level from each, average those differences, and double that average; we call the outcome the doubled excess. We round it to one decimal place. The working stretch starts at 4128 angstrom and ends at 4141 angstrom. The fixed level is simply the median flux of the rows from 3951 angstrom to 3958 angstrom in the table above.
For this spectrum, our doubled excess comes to 5.4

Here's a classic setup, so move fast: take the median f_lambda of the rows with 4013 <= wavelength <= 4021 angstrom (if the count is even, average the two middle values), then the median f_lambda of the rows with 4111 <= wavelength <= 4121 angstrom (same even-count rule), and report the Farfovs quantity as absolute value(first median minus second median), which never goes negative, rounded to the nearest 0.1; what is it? 1.9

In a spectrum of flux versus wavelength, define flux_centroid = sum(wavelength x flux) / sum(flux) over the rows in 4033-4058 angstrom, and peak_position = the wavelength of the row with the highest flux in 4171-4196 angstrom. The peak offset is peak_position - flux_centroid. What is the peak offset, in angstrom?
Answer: 138.9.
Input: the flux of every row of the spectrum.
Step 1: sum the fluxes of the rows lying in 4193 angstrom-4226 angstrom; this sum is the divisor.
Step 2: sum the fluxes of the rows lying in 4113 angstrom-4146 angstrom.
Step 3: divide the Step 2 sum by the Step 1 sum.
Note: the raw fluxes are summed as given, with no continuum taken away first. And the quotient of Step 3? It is 0.79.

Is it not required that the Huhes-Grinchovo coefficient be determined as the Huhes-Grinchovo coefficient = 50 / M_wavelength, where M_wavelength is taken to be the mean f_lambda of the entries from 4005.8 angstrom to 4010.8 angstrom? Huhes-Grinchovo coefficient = 6.6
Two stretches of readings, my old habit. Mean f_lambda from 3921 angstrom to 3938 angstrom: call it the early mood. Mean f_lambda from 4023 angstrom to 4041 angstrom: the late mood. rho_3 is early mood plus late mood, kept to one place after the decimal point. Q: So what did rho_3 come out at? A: 14.8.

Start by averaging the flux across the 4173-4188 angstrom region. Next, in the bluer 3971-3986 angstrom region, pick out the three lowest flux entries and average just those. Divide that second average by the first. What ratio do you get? 0.54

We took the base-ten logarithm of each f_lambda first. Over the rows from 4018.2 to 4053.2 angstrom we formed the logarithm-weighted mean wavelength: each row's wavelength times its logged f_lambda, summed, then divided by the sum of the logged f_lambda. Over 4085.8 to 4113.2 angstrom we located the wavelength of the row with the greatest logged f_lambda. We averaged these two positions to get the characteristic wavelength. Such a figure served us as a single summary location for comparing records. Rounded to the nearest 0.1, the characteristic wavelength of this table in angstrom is 4072.6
